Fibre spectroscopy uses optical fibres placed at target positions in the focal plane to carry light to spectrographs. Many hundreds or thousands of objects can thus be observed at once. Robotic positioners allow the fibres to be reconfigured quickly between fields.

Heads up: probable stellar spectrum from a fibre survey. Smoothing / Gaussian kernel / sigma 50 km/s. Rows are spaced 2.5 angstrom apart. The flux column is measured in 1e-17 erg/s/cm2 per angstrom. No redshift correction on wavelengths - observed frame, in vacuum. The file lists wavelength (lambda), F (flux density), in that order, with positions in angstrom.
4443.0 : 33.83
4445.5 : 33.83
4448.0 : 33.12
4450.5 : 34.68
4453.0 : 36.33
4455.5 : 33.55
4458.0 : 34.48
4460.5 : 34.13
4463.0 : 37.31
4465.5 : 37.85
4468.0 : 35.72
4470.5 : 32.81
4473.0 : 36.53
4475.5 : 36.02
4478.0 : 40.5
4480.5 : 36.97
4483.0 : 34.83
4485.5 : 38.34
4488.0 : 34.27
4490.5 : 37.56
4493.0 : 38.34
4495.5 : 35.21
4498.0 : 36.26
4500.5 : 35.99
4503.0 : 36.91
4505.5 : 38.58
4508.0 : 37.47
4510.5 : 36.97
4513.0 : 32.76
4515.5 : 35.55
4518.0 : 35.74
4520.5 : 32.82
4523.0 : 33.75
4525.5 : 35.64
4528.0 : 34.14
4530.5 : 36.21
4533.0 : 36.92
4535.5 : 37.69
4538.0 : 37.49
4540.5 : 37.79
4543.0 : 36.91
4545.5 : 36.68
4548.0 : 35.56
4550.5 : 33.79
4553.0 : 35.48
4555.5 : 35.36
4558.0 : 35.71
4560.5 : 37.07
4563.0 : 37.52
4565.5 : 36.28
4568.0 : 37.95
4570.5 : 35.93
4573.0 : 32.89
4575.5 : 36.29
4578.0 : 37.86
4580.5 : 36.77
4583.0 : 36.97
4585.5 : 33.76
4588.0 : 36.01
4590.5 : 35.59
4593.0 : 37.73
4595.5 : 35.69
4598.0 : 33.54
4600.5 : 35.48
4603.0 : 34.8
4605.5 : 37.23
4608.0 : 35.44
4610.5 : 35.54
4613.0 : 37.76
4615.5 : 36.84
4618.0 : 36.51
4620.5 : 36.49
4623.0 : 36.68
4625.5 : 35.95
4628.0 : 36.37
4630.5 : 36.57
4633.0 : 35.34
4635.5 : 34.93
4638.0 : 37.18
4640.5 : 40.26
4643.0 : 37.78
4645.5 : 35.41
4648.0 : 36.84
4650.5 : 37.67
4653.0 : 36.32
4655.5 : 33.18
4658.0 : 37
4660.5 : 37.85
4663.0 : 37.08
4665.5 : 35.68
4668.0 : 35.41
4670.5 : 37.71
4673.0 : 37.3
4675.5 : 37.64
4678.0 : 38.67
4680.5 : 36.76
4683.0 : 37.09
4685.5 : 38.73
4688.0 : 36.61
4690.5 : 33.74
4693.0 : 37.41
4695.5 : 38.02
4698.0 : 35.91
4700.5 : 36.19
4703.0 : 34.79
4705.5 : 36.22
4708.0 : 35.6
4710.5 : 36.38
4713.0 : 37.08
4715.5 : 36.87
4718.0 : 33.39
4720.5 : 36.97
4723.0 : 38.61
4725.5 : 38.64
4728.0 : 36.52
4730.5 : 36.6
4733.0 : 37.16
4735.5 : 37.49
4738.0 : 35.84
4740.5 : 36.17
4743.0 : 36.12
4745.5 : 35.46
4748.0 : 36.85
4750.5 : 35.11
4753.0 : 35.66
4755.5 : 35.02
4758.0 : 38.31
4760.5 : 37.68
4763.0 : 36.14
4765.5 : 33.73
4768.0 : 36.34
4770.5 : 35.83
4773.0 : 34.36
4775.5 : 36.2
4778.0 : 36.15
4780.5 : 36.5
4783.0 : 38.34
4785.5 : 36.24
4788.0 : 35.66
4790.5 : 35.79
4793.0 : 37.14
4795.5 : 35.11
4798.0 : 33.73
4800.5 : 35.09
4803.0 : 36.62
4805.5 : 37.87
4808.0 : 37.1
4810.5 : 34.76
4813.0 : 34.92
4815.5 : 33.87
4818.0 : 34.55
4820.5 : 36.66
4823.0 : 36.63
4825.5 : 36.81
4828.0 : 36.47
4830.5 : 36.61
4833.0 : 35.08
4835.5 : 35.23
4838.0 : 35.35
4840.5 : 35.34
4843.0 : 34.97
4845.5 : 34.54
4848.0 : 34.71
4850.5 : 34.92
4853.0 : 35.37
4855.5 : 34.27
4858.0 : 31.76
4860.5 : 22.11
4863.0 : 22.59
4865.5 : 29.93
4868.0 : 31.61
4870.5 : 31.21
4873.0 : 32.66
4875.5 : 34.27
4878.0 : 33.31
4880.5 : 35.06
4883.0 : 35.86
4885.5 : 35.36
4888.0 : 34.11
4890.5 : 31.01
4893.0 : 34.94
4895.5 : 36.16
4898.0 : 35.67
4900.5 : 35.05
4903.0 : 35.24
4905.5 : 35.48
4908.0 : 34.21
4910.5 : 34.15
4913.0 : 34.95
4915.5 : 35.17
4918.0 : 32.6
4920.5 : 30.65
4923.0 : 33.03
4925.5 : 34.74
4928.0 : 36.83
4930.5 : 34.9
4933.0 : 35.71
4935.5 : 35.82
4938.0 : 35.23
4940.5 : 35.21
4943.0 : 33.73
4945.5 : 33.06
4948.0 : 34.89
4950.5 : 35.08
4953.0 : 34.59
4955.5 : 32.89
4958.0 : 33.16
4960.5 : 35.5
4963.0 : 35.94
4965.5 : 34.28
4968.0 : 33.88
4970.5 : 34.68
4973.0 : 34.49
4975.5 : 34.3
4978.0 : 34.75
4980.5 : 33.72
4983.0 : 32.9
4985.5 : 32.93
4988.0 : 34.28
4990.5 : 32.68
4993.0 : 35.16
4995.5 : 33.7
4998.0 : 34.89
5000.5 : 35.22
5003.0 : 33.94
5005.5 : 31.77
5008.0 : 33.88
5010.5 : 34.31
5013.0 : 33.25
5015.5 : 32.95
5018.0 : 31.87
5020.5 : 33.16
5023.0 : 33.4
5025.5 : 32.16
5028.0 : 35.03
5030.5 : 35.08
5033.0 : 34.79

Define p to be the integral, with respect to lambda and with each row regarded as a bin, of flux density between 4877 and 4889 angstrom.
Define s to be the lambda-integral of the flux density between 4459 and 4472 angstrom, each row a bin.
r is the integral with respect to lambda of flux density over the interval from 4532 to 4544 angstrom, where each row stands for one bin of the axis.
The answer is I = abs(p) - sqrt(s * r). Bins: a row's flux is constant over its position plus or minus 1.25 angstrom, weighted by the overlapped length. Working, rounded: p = 417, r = 449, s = 462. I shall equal -38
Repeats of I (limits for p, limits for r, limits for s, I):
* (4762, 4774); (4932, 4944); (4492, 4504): -6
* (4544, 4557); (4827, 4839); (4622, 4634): 29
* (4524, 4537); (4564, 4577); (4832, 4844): 25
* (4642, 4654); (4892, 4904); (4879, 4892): 6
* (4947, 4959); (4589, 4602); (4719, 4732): -65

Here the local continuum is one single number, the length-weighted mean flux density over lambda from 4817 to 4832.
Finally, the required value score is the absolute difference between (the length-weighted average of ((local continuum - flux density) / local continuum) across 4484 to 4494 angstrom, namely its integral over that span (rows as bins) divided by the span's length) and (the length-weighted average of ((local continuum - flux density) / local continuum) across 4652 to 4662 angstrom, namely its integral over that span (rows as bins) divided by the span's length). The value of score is 0.026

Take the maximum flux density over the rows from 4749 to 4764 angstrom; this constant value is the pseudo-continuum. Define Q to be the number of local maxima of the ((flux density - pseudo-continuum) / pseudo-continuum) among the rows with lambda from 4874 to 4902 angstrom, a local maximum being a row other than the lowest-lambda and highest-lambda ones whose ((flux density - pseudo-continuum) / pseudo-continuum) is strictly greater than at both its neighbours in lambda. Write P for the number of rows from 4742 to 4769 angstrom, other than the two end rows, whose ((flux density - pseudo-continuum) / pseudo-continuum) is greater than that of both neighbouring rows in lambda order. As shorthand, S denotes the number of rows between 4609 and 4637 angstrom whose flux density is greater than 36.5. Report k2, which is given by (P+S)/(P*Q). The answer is 1.3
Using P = 3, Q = 2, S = 5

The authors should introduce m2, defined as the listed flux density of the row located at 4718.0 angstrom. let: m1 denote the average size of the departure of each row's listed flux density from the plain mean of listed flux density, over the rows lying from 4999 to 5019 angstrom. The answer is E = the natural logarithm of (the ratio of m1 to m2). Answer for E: -3.6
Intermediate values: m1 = 0.9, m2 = 33.39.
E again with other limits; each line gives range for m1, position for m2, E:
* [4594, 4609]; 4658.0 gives -3.8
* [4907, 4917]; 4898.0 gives -4.4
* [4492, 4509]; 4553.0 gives -3.6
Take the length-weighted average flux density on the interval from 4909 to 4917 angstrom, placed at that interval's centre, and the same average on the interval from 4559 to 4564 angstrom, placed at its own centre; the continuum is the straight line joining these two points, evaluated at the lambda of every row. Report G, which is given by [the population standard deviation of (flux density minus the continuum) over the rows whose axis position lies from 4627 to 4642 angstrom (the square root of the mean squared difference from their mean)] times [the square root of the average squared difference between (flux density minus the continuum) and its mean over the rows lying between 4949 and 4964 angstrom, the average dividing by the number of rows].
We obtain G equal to 2.0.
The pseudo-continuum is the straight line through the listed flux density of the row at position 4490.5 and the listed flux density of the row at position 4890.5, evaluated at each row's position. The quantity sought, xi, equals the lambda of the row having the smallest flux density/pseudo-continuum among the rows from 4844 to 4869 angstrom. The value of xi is 4860.5 angstrom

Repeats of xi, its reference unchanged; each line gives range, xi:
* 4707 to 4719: 4718.0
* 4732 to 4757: 4755.5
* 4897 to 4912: 4910.5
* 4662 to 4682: 4668.0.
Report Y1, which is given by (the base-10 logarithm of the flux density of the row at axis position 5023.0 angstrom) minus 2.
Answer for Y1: -0.48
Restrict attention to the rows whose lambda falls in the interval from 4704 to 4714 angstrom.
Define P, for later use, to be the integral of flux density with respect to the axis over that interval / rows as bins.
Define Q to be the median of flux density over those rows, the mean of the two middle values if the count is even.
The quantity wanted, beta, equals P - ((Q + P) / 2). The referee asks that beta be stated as 163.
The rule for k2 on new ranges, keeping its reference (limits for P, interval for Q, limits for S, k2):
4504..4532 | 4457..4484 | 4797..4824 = 1.2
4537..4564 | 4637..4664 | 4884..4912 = 0.3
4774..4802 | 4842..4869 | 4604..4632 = 4.0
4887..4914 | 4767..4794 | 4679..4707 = 2.0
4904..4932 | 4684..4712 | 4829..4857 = 0.5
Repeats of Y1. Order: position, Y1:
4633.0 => -0.45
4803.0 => -0.44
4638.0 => -0.43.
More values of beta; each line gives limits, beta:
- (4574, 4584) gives 166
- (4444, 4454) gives 155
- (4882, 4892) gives 153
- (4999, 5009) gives 152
